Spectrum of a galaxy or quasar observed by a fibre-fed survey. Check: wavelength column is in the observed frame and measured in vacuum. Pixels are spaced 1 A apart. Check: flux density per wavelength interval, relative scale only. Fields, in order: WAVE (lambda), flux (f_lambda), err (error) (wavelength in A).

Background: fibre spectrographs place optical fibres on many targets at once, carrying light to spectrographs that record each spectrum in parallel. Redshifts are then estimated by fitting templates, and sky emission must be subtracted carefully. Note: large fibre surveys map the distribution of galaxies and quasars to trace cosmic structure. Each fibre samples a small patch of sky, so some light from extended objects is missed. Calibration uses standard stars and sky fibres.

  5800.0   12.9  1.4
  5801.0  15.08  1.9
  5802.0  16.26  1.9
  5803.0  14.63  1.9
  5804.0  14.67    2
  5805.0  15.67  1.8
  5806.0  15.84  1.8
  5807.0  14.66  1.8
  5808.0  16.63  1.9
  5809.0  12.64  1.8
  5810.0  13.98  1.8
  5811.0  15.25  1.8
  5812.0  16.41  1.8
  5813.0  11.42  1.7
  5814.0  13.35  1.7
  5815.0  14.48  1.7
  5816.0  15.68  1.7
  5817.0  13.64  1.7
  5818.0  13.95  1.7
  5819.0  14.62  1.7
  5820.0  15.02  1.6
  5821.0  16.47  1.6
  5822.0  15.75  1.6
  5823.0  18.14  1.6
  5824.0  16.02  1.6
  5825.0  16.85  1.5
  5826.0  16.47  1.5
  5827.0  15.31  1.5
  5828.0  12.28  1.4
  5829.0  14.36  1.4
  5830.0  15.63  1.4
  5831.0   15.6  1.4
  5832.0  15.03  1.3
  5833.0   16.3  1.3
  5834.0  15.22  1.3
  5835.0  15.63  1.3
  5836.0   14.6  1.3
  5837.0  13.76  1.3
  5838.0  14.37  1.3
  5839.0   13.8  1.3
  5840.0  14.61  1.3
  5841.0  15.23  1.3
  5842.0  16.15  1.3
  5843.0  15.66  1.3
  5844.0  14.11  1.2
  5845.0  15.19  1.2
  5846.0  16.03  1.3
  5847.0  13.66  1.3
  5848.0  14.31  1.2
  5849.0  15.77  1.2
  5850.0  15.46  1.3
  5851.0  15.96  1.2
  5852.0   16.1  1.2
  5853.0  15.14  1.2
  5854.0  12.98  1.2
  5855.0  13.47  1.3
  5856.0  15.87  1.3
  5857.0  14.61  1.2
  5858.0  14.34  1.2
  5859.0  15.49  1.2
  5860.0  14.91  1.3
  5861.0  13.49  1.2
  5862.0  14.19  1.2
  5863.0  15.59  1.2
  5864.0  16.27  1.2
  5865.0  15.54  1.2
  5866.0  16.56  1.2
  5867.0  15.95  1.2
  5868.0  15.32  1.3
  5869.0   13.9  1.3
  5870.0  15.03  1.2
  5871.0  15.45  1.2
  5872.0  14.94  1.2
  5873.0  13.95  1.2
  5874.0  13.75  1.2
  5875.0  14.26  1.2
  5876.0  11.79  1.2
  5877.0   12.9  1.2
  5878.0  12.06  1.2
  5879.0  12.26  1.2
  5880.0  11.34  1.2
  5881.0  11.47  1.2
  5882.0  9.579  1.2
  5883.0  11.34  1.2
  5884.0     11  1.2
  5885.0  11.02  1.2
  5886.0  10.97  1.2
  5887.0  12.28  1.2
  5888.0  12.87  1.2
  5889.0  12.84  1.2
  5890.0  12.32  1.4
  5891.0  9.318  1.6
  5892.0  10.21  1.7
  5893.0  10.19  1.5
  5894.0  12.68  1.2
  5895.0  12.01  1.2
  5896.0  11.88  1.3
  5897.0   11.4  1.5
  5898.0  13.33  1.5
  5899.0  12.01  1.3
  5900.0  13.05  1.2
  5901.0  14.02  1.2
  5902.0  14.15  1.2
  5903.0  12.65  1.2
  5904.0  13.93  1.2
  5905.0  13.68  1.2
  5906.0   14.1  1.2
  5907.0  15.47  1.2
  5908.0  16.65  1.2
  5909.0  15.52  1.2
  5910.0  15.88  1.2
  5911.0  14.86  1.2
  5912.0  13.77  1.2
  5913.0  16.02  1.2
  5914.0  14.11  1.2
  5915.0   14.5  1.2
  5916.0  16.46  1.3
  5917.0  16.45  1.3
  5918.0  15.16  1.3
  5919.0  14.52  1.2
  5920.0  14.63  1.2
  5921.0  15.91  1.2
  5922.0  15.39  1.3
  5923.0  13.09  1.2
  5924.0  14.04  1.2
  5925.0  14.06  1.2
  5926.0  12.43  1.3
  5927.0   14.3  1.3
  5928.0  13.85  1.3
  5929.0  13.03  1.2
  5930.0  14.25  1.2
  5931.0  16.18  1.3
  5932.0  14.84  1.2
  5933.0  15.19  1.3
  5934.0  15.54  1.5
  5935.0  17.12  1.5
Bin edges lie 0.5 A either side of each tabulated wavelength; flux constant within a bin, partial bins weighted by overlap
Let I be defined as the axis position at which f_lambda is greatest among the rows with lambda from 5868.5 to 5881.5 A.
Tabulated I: 5871.0 A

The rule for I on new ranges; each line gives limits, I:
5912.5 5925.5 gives 5916.0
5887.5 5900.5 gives 5898.0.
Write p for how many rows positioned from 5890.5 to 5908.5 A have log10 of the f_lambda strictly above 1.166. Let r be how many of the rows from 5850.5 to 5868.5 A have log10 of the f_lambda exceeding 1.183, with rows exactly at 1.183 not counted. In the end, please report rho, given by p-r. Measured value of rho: -8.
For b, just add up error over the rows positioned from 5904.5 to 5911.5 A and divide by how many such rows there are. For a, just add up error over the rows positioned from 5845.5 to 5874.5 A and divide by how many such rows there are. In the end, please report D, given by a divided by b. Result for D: 1.02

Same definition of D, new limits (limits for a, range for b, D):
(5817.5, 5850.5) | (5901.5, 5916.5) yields 1.15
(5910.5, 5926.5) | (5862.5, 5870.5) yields 1.01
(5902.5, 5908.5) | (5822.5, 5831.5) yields 0.81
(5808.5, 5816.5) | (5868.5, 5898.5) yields 1.37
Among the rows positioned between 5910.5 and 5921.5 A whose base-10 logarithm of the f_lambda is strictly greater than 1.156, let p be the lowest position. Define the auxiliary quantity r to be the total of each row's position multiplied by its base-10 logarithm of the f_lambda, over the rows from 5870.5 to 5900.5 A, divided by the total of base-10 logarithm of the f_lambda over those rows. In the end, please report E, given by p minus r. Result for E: 25.7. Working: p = 5911.0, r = 5885.3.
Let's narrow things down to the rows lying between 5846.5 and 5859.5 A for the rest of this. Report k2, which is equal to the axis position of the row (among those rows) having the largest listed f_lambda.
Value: 5852.0 A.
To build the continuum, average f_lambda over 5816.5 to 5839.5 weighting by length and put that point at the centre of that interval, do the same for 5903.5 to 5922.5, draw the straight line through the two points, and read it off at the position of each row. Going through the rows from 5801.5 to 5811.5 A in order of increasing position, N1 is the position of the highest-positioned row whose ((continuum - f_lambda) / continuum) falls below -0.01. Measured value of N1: 5808.0 A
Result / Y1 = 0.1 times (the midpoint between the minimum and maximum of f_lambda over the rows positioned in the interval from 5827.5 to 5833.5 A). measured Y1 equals 1.43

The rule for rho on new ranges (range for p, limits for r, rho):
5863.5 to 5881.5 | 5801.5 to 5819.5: 1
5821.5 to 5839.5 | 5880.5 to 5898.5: 12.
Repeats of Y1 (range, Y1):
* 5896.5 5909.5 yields 1.40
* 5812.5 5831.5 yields 1.48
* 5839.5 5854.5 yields 1.46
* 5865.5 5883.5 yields 1.31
